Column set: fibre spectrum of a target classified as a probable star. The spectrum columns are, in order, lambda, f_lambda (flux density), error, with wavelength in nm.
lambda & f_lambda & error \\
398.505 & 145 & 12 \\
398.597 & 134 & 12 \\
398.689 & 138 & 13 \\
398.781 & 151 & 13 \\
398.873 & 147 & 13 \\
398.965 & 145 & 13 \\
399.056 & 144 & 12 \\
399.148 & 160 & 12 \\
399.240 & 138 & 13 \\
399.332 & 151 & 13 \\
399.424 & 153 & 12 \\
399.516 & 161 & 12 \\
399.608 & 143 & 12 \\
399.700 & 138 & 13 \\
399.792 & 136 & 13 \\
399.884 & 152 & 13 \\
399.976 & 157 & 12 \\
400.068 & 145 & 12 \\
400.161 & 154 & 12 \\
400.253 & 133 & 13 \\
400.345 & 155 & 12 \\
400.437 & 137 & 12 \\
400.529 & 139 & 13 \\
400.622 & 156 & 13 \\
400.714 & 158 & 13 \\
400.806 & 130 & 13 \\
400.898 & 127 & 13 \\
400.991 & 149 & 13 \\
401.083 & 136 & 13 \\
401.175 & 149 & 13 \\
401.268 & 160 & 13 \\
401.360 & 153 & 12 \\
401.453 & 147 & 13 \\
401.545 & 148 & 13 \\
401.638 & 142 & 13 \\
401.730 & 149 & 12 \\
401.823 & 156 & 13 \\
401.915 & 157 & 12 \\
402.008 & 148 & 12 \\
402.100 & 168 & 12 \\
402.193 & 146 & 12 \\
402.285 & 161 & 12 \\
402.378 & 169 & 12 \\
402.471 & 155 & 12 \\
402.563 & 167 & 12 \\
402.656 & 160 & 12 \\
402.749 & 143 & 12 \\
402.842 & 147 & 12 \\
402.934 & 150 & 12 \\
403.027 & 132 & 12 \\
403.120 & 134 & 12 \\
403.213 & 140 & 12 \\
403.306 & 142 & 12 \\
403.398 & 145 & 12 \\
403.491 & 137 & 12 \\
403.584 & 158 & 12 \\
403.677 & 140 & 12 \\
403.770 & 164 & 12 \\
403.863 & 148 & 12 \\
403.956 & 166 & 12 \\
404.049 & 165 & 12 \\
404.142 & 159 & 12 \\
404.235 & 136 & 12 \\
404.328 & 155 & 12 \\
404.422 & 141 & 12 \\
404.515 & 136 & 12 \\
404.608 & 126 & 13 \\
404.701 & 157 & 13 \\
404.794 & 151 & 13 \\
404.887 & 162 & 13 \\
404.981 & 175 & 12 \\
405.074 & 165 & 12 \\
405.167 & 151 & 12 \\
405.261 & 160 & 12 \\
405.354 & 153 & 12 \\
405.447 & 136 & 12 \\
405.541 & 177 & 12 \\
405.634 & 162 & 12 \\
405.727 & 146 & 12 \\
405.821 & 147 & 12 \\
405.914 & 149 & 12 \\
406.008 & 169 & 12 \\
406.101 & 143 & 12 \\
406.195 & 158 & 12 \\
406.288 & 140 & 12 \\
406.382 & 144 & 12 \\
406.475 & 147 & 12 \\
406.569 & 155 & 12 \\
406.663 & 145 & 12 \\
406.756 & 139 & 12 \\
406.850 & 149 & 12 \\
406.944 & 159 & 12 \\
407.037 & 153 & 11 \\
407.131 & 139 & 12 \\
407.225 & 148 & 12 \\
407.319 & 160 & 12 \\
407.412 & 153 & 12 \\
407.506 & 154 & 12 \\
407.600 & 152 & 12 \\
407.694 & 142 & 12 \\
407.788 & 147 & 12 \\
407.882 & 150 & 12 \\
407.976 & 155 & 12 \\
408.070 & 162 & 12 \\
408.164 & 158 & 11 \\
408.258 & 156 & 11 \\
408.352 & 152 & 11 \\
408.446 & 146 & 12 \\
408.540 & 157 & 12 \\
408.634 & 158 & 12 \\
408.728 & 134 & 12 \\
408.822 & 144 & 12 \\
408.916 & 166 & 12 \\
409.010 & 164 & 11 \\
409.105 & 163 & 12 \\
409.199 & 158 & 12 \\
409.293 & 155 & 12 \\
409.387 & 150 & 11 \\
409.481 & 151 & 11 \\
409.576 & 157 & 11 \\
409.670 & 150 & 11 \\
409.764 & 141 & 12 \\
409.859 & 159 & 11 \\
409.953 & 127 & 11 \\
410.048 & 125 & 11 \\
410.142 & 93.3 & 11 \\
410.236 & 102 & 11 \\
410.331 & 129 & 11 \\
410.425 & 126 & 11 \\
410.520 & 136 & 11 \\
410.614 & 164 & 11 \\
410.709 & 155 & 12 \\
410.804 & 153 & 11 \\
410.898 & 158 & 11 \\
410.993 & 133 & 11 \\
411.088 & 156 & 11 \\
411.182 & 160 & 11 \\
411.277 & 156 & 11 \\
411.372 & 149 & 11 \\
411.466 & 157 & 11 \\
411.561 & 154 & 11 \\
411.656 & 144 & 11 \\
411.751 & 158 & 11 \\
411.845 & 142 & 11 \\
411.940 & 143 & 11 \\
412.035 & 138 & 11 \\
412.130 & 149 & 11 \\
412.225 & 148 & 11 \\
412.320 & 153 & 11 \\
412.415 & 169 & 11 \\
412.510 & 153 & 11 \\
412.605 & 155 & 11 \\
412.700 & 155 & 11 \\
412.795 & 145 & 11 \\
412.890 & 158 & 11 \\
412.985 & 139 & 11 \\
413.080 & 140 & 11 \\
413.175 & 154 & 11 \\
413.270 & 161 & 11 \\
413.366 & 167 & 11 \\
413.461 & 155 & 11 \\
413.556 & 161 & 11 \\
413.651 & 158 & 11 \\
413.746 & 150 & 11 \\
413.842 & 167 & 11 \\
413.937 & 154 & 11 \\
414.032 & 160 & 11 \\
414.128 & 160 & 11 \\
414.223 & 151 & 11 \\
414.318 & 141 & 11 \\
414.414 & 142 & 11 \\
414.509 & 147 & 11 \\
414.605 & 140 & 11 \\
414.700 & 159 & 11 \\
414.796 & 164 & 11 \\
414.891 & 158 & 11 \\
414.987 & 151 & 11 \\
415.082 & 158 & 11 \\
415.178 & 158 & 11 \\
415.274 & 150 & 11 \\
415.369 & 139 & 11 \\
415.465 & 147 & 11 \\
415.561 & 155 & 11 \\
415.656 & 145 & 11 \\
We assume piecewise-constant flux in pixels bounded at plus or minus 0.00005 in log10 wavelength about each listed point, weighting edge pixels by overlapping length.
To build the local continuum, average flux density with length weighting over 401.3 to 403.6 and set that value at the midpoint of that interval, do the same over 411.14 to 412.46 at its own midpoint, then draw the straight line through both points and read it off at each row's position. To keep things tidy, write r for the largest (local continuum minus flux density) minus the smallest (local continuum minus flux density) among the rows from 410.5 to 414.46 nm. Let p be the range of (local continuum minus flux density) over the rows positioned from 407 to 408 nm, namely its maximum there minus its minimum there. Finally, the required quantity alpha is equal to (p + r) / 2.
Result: 28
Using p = 21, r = 36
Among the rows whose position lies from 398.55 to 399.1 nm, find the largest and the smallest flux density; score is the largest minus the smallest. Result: 17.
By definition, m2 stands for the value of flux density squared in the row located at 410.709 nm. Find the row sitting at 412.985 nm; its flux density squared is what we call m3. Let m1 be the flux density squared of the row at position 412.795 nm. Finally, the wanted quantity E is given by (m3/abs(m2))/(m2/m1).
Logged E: 0.7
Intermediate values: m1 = 21025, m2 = 24025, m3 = 19321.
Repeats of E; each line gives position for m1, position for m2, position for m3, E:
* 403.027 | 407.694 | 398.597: 0.8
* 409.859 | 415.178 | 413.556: 1.1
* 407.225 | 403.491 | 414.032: 1.6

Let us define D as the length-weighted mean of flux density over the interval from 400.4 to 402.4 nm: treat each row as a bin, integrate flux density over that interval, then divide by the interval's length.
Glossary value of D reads 149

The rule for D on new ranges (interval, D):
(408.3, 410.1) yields 150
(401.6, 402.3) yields 153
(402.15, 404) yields 150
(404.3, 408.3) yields 152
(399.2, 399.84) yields 146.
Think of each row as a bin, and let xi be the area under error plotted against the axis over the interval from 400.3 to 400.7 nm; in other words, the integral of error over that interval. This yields 5.0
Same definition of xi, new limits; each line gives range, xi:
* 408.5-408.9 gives 4.8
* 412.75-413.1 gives 3.9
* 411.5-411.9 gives 4.4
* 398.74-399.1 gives 4.6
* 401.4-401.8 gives 5.1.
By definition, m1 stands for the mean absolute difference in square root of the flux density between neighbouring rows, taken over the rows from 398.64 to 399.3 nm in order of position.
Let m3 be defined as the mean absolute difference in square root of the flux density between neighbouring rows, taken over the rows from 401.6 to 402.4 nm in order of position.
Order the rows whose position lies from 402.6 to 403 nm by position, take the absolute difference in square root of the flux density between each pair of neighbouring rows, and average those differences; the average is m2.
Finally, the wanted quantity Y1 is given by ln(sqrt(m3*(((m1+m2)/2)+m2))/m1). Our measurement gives 0.3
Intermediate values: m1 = 0.40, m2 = 0.33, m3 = 0.45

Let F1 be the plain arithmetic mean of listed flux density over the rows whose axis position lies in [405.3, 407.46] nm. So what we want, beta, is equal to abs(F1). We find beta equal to 151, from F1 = 151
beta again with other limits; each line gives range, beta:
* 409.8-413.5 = 147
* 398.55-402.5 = 148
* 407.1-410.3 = 148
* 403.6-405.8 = 154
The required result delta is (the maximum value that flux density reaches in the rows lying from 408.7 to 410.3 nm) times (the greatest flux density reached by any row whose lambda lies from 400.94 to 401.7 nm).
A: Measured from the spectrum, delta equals 26560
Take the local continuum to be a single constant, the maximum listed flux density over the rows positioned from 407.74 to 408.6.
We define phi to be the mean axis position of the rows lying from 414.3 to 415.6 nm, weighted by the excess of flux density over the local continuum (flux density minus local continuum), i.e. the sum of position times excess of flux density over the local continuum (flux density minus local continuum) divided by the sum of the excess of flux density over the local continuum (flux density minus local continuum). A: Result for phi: 414.88 nm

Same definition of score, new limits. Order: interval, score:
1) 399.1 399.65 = 23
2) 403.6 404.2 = 26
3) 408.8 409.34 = 22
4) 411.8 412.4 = 15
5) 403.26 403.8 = 27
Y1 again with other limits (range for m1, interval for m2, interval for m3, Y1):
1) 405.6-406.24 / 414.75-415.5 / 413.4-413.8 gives -0.3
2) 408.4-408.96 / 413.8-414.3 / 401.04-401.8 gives -0.2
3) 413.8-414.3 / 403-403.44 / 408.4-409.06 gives 0.4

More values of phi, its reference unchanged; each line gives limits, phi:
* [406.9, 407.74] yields 407.35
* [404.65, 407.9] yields 406.64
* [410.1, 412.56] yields 410.94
